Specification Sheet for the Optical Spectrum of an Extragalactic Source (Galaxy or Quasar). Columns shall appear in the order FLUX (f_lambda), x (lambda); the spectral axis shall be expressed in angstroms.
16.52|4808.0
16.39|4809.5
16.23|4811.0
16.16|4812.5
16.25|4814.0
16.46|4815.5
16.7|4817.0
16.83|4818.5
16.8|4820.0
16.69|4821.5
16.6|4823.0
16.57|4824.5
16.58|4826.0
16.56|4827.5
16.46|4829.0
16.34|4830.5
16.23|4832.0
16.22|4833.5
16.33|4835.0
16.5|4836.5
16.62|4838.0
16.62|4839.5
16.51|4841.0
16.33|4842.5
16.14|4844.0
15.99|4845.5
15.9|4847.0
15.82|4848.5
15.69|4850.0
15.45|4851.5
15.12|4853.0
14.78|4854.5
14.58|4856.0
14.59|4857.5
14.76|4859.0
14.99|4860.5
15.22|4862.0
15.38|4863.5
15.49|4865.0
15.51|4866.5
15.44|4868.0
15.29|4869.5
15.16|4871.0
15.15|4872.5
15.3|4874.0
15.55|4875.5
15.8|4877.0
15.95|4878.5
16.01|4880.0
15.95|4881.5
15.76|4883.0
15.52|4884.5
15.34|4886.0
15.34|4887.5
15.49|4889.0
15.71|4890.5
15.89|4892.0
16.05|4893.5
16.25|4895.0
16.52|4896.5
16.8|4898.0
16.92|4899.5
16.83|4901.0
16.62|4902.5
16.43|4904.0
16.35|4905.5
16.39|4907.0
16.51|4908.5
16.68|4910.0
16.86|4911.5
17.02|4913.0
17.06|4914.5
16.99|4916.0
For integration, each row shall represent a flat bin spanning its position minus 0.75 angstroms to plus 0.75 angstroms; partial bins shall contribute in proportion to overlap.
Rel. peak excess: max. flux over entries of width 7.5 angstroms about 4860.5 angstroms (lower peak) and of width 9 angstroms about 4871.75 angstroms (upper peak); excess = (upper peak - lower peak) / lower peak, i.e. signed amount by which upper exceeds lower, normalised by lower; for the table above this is 0.011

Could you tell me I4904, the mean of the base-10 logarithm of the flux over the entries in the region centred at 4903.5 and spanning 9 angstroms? 1.22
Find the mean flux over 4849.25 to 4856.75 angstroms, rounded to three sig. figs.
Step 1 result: 15.1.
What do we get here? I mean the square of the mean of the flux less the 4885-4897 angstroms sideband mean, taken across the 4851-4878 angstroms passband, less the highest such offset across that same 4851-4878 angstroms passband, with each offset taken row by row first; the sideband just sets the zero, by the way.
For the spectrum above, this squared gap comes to 0.36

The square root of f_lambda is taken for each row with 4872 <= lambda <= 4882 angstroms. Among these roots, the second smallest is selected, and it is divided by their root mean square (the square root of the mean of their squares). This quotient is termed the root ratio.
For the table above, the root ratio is 0.988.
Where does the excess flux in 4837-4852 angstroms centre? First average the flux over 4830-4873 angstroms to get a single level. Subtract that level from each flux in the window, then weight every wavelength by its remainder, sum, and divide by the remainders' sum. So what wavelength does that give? 4841.1 angstroms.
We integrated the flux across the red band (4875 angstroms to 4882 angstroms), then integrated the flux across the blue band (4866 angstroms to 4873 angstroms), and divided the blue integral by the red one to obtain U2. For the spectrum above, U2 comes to 0.97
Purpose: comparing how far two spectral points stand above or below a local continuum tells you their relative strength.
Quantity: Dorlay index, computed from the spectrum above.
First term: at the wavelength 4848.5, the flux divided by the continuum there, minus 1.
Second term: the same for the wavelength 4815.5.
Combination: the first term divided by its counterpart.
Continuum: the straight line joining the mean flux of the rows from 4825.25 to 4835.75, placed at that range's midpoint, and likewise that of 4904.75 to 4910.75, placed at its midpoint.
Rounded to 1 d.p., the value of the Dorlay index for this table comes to -6.6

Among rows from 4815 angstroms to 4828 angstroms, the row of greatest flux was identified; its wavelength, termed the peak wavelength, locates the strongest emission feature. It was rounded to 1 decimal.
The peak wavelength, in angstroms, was 4818.5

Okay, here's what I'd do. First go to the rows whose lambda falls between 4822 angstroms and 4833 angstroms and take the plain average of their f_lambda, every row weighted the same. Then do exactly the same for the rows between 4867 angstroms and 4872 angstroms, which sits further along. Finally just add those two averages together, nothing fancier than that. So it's 31.8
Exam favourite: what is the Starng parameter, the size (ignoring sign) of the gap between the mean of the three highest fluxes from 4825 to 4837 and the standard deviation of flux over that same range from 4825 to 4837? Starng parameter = 16.4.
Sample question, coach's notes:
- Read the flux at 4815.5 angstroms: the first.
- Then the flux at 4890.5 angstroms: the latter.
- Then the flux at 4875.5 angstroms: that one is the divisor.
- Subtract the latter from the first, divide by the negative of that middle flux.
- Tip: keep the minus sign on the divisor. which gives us -0.05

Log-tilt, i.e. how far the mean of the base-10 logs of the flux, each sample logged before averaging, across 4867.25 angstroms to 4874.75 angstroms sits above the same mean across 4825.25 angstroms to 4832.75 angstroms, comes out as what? -0.03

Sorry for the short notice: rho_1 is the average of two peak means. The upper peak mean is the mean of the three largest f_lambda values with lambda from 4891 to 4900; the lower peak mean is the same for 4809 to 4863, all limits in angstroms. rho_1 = 16.8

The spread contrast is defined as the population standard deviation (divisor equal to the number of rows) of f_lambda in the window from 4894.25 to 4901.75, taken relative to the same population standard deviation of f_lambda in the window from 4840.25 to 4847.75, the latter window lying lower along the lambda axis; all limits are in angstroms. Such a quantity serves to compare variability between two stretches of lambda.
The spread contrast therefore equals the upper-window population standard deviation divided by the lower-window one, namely 1.1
